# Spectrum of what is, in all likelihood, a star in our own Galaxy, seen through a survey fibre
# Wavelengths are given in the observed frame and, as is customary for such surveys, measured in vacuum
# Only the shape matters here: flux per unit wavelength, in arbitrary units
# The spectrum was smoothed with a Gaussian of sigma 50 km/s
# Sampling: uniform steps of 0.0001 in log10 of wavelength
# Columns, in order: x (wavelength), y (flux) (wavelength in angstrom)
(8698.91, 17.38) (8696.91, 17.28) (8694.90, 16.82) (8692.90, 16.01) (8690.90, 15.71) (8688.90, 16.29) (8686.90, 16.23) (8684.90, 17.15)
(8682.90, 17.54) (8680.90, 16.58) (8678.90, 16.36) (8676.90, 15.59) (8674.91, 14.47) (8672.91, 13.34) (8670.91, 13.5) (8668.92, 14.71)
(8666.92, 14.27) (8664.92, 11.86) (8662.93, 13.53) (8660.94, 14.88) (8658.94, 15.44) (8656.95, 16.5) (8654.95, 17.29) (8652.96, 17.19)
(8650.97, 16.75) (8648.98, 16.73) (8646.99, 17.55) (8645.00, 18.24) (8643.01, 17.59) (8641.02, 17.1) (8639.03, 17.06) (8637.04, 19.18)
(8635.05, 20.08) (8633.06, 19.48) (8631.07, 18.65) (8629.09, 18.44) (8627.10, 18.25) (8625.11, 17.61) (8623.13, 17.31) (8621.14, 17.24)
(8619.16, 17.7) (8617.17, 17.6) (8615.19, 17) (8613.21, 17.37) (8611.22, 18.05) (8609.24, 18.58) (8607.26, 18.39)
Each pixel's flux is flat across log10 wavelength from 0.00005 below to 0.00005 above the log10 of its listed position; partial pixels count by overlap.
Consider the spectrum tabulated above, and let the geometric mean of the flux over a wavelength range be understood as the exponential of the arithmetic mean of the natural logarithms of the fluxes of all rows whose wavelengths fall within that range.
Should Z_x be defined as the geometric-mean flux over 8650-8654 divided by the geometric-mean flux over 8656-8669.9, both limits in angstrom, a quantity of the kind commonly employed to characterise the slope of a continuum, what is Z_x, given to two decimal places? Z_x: 1.18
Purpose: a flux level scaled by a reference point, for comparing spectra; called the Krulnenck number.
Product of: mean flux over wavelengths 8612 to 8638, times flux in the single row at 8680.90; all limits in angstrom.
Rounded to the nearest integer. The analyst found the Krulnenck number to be 301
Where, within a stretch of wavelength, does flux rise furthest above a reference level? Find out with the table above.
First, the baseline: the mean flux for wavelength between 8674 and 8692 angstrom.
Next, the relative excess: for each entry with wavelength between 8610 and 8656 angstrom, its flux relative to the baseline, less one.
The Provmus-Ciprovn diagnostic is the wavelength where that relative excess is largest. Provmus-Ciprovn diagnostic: 8635.05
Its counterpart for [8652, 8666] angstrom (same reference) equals 8654.95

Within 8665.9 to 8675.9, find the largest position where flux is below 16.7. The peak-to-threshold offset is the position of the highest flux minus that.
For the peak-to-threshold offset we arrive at -6.0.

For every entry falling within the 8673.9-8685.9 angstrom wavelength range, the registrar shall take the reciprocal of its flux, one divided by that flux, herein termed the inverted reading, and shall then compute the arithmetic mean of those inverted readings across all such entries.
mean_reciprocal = 0.0617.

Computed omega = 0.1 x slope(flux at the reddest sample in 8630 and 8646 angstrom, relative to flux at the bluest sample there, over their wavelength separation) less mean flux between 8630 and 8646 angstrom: -18.4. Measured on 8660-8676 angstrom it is -13.8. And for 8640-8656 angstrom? -17.3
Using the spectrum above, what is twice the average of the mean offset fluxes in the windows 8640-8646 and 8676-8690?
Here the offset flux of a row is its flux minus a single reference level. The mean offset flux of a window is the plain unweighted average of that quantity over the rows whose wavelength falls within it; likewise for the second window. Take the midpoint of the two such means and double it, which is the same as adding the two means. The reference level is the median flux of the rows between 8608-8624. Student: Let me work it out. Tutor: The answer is -0.8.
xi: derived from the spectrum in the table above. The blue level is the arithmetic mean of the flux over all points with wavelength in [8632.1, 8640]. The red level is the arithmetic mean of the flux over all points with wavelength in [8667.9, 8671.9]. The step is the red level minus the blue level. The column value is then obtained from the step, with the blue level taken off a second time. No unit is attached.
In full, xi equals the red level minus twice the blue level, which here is -24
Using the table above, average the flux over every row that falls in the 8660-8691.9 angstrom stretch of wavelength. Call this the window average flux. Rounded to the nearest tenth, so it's 15.1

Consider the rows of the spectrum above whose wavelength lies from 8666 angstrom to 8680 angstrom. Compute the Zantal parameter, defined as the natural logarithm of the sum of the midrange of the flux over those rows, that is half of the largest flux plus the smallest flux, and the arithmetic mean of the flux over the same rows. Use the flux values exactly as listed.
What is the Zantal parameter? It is 3.38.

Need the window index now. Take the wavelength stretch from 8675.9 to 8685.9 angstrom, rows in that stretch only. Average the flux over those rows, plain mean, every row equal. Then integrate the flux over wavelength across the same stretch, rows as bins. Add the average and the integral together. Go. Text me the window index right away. 183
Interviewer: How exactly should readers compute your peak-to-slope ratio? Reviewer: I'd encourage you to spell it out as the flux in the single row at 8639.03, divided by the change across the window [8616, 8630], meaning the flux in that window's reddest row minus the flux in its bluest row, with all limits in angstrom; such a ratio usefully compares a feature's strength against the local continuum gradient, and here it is 20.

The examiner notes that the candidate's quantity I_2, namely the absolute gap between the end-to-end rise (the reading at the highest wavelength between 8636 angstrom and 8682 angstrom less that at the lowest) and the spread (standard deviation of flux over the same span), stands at 4.4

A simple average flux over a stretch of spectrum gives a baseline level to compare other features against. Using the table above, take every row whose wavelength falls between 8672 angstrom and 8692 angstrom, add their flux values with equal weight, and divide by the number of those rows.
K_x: 16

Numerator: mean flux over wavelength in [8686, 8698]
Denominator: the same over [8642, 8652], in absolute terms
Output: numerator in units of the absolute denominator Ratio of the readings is 0.94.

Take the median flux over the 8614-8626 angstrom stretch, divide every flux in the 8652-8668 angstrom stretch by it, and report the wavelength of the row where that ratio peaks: 8654.95 angstrom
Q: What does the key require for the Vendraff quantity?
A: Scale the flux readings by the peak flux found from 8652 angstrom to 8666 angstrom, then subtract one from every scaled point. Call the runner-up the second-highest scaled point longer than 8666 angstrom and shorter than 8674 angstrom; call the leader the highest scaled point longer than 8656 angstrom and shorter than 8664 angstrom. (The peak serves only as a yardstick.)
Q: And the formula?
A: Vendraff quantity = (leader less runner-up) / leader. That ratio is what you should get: -2.8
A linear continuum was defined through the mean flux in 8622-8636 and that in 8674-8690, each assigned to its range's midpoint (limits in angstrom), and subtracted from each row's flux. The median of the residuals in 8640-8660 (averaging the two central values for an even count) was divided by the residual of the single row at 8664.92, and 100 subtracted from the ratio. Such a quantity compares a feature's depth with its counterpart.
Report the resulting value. -99.9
